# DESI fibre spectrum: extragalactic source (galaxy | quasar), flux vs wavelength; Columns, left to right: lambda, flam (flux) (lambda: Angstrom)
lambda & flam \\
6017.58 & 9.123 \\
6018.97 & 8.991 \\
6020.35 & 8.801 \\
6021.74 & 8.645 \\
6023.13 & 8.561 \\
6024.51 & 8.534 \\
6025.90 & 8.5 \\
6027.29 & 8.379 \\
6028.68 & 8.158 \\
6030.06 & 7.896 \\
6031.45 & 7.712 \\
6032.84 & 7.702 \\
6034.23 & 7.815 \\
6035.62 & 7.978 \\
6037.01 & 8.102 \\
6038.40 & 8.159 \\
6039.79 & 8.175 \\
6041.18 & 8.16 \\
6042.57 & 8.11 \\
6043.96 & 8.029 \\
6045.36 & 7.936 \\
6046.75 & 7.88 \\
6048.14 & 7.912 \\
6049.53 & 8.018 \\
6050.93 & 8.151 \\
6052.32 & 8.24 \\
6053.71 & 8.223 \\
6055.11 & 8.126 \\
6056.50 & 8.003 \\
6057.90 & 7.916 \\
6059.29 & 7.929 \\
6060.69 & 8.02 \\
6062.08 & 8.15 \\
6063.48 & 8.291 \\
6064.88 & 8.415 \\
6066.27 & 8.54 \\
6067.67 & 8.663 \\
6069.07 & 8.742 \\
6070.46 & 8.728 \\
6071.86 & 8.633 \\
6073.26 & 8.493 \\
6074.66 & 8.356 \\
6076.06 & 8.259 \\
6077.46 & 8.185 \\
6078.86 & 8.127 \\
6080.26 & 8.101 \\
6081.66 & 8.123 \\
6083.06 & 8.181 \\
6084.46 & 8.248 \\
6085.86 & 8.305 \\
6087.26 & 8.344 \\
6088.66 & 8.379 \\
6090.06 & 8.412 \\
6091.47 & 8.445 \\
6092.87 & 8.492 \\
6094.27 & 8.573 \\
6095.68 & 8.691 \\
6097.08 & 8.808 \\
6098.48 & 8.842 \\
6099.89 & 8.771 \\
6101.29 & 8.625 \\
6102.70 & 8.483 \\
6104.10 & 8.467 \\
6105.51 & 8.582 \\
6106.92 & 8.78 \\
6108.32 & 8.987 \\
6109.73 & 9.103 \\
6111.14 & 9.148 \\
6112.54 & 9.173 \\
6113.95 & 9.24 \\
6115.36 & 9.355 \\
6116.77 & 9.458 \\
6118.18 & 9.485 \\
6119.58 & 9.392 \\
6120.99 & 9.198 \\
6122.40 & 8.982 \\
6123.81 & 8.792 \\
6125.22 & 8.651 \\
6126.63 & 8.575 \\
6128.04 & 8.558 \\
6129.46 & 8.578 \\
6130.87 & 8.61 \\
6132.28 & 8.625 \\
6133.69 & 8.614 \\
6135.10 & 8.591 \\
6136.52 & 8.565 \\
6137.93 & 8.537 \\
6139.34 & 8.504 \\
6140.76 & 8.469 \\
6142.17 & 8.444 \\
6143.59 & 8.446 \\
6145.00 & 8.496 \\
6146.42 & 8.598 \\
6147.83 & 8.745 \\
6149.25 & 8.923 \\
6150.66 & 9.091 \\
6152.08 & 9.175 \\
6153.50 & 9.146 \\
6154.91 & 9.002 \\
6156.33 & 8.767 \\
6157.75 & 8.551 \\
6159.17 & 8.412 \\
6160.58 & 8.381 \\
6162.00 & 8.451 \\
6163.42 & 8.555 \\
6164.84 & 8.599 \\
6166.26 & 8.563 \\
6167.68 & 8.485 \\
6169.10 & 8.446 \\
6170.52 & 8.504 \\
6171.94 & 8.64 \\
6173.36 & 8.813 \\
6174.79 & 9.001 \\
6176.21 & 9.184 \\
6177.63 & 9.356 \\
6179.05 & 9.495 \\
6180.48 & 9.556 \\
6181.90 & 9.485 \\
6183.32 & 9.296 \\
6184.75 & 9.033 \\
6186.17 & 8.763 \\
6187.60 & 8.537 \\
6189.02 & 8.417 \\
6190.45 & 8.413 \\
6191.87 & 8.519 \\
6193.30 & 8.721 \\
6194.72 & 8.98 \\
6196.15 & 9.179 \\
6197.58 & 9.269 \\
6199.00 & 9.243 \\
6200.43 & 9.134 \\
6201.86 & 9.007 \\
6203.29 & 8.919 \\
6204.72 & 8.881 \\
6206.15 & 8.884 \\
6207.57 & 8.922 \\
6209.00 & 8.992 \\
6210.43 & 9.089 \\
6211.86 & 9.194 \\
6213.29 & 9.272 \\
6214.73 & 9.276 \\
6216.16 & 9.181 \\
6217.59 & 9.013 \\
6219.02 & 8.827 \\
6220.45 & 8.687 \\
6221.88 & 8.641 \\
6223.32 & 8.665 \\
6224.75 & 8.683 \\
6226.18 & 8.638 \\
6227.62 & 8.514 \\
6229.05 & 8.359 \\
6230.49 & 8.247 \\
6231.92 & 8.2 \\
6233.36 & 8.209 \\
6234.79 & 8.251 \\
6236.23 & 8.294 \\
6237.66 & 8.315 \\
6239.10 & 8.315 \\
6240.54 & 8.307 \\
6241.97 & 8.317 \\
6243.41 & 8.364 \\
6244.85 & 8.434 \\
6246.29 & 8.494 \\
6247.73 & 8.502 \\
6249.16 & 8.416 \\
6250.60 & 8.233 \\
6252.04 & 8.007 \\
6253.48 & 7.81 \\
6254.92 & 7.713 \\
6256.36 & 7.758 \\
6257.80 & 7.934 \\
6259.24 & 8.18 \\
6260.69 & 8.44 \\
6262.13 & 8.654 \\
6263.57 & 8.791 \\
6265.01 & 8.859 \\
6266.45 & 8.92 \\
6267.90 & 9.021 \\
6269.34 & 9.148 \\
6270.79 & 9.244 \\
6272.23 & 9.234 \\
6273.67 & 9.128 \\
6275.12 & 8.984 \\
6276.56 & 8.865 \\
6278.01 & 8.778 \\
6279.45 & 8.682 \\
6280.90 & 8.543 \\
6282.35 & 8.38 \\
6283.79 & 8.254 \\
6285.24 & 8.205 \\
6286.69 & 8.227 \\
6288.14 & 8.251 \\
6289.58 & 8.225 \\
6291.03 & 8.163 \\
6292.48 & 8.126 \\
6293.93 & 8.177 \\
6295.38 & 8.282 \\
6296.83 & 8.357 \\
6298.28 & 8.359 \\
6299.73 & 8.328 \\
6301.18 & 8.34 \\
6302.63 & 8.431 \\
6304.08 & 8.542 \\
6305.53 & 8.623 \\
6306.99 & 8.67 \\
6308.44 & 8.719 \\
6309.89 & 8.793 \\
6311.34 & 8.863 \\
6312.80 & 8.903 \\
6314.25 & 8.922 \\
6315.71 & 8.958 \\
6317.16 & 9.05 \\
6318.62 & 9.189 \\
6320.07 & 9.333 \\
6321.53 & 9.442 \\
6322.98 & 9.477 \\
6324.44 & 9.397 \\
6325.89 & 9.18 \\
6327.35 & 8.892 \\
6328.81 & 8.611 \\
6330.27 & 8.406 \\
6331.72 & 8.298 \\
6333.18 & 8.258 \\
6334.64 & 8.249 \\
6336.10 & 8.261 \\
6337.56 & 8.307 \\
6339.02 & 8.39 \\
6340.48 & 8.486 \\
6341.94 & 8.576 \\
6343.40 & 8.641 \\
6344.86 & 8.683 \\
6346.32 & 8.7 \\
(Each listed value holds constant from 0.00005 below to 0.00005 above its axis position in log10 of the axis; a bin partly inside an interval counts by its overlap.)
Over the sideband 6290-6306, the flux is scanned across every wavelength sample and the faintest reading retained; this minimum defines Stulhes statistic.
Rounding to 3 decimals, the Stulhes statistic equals 8.126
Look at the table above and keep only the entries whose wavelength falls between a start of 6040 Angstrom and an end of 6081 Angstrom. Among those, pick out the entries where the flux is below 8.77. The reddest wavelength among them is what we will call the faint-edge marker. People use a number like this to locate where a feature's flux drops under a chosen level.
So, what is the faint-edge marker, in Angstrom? 6080.26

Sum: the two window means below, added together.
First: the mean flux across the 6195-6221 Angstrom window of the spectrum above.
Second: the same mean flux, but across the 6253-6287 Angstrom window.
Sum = 17.6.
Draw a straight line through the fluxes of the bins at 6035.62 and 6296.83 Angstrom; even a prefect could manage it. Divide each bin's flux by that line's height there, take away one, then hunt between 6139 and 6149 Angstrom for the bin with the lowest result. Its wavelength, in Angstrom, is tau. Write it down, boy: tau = 6143.59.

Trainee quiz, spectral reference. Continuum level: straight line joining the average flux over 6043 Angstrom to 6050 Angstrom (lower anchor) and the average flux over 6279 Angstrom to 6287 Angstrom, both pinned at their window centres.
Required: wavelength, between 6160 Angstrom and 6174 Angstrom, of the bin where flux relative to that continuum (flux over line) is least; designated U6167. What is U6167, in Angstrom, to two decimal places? 6160.58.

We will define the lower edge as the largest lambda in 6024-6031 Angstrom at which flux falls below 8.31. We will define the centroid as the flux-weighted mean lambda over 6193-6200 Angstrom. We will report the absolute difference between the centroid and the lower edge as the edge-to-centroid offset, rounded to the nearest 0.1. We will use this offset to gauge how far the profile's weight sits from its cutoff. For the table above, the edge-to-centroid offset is 166.1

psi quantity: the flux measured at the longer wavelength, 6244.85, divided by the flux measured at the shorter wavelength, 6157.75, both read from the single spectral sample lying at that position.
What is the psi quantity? 0.99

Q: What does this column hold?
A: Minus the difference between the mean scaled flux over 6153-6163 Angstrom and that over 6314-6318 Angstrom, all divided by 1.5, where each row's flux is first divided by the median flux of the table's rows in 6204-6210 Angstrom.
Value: 0.023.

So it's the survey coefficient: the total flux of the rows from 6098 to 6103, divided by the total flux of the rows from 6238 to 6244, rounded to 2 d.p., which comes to 1.04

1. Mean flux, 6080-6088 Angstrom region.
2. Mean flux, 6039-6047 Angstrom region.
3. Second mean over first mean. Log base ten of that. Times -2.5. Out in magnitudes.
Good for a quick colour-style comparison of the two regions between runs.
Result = 0.023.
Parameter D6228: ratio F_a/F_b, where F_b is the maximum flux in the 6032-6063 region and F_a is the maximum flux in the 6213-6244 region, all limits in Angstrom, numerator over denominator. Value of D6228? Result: 1.13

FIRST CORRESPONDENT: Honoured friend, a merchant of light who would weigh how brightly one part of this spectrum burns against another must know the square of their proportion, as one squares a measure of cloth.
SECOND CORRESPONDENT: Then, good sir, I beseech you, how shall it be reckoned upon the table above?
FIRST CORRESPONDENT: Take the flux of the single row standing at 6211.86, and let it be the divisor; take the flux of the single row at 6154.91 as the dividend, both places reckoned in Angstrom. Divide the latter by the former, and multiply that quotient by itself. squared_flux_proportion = 0.96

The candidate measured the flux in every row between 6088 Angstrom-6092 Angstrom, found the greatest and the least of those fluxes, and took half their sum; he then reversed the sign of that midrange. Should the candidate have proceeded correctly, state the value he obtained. -8.41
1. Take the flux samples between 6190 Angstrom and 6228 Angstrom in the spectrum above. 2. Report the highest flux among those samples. 9.276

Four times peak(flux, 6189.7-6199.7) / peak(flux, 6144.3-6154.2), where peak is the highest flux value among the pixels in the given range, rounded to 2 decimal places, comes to 4.04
